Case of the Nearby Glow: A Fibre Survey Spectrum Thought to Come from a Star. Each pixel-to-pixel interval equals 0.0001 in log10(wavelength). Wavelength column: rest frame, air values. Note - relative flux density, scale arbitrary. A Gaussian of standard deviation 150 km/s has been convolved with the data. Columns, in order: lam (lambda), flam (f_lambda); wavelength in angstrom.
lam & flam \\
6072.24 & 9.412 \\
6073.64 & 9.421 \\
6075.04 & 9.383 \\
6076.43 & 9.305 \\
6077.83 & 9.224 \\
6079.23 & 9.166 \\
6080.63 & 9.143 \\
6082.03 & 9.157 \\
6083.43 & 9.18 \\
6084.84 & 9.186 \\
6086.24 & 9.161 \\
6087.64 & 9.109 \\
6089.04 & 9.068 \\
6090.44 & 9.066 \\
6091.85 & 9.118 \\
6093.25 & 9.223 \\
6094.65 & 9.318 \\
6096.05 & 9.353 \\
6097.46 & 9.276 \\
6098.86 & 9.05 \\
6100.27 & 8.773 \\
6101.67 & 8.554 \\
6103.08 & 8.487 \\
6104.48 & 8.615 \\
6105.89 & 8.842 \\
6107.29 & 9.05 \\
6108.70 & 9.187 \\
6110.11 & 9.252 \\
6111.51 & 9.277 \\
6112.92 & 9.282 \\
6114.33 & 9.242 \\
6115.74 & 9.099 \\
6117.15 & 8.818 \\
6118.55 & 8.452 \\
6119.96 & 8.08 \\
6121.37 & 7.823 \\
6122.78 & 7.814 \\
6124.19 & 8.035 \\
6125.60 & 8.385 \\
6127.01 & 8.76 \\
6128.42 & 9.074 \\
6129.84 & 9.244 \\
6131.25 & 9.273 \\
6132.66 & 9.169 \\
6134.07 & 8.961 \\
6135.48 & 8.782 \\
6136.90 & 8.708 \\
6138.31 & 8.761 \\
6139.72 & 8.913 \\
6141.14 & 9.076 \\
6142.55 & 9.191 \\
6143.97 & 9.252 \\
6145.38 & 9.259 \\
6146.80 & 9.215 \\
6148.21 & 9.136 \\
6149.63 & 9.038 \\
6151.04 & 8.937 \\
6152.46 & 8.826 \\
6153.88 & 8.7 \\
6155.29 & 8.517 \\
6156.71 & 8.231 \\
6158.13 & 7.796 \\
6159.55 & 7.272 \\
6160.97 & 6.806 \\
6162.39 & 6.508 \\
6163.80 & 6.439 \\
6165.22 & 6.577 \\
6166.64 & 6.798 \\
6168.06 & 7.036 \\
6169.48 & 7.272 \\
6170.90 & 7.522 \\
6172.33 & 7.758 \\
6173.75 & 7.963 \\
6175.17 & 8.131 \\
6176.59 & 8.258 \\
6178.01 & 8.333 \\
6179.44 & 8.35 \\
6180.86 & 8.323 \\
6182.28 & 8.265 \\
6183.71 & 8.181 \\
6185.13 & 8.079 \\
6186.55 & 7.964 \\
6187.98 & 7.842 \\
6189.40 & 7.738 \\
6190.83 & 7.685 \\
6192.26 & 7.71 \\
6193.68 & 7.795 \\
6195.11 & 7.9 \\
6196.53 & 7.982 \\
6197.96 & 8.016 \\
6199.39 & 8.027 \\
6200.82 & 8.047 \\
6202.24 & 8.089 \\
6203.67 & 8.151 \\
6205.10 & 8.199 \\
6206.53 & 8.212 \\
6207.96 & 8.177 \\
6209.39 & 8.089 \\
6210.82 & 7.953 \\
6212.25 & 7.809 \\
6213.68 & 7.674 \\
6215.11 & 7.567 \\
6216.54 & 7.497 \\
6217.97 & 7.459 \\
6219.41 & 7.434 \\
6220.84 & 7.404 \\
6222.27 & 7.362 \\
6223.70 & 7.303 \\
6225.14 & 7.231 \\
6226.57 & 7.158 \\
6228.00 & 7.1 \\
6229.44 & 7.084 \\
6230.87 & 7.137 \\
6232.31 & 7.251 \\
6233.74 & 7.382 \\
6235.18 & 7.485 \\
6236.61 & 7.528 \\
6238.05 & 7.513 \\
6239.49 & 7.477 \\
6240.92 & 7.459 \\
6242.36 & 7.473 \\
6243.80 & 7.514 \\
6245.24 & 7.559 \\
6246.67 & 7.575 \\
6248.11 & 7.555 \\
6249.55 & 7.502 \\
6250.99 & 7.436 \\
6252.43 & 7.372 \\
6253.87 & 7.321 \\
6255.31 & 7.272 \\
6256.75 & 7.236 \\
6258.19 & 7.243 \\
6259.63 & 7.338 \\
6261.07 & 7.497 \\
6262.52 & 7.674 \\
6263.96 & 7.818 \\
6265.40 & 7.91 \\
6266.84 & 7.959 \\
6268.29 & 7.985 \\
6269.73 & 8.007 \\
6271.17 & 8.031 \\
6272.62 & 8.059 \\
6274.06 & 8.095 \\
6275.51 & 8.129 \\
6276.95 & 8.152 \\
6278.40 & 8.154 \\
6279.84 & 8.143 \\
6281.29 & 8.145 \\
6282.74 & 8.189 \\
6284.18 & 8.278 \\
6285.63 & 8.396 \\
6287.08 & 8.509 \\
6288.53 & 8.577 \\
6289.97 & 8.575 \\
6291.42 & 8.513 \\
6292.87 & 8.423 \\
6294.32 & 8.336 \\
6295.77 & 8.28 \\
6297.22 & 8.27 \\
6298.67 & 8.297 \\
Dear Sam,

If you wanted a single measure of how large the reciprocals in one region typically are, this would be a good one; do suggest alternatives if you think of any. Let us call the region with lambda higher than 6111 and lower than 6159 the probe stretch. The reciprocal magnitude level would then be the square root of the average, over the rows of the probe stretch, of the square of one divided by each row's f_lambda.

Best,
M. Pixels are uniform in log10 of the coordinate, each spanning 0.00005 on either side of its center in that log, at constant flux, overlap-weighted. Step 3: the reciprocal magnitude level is 0.114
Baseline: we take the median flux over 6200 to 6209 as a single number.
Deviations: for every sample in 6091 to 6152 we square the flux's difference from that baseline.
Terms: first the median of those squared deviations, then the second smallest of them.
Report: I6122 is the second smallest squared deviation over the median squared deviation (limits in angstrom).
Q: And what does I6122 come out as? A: 0.02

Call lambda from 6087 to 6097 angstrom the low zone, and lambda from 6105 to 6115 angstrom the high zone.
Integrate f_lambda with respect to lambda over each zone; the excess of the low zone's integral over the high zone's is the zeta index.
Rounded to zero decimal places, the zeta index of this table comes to 0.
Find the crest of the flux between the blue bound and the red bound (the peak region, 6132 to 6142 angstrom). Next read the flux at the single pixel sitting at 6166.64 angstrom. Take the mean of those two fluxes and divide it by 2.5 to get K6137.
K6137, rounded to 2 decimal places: 3.19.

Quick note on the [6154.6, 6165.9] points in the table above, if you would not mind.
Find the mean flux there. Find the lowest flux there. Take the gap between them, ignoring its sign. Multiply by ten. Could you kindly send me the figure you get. 8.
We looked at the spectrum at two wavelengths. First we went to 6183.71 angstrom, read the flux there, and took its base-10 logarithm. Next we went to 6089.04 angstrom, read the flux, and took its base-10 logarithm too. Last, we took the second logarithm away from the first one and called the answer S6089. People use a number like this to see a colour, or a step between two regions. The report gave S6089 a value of -0.045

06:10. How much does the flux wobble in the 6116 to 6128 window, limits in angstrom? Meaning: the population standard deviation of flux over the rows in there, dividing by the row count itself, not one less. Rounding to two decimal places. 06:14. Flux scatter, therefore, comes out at 0.37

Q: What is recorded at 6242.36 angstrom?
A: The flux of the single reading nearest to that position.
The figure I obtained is 7.473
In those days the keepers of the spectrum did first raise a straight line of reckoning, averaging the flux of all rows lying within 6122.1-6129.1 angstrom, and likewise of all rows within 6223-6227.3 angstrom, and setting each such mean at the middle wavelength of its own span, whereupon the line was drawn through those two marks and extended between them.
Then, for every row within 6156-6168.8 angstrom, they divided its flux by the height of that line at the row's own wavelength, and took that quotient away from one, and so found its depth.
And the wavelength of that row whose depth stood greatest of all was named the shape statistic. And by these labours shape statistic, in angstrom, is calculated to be 6163.80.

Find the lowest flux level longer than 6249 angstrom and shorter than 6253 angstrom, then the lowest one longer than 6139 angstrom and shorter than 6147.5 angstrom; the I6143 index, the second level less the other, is 1.5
